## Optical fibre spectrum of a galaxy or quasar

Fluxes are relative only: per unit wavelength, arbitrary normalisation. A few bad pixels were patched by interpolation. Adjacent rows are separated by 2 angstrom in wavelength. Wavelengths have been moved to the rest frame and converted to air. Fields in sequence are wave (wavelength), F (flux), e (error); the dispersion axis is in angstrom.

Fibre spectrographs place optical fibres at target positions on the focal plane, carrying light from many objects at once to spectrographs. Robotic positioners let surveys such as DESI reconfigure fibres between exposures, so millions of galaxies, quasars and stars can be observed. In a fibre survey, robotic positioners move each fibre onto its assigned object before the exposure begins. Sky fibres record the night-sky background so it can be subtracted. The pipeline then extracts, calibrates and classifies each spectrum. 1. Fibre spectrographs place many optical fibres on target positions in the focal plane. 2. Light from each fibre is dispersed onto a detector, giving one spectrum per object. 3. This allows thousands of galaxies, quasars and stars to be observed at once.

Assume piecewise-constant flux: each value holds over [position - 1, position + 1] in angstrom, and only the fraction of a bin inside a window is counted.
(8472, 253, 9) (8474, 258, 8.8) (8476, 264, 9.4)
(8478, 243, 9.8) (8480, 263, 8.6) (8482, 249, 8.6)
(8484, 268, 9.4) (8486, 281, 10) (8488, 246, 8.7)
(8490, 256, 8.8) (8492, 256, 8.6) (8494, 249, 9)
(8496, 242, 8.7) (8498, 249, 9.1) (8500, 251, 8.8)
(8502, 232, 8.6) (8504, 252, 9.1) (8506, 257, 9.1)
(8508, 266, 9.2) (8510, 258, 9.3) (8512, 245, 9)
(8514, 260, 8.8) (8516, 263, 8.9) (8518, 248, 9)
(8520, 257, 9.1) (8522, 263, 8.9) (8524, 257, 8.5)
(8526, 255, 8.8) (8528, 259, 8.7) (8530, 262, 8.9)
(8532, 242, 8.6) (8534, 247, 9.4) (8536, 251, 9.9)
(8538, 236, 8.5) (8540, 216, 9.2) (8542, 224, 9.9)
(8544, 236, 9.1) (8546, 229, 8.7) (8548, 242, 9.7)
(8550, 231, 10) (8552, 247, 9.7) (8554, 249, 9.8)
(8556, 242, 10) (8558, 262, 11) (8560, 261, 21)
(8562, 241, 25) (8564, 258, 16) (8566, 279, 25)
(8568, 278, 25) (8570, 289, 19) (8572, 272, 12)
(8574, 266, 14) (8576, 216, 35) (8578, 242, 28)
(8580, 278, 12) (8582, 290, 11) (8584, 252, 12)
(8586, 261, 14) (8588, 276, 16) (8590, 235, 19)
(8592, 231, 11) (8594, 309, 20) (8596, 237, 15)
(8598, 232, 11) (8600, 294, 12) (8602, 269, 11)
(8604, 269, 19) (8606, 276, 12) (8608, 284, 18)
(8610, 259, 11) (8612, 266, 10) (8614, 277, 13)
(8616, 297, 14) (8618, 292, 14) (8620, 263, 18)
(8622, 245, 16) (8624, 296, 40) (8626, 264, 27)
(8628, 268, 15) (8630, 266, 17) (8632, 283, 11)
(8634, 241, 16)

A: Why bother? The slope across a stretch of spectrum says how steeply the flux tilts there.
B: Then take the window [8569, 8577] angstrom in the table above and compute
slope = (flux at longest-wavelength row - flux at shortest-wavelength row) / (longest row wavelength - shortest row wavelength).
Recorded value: -12.2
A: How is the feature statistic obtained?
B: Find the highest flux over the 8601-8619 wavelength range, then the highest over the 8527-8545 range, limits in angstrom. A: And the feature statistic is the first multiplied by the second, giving 77814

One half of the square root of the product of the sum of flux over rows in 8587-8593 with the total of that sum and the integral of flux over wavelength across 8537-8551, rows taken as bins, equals 858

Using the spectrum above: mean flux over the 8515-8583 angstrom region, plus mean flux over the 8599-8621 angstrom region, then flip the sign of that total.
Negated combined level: -529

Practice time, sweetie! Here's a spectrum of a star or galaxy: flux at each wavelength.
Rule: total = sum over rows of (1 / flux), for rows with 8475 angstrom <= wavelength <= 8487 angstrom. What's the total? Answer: 0.0230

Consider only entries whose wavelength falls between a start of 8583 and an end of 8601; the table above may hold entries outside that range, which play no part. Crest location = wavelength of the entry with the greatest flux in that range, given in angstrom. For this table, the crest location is 8594 angstrom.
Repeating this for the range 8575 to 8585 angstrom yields 8582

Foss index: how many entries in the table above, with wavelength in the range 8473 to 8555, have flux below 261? 33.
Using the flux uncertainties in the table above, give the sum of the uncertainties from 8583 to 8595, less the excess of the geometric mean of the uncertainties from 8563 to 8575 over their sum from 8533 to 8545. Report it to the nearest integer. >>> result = 130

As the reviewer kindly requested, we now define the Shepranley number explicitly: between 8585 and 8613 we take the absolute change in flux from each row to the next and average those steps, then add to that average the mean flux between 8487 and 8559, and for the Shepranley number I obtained 275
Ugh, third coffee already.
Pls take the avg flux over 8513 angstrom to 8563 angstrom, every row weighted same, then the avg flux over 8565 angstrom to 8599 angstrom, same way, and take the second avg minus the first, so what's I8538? 14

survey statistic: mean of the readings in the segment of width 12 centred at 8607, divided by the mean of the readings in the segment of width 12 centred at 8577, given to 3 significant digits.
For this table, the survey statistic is 1.04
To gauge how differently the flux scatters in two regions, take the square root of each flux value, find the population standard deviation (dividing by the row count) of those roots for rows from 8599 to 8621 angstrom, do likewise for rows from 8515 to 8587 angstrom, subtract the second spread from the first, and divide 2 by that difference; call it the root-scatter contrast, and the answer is -10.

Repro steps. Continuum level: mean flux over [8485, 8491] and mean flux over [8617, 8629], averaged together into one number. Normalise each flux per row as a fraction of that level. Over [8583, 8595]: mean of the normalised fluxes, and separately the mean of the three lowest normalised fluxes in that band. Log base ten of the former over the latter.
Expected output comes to 0.0371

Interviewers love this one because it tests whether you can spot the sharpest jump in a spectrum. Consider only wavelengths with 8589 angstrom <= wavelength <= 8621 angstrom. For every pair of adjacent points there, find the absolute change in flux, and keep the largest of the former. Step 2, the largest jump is 78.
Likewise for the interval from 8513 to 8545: 20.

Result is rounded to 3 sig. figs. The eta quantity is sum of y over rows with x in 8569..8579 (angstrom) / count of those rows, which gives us 257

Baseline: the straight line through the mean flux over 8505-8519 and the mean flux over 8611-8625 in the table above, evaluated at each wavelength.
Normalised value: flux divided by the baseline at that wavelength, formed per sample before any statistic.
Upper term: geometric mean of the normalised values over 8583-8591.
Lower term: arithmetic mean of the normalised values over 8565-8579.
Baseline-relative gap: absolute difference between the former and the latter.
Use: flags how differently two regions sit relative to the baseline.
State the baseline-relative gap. 0.038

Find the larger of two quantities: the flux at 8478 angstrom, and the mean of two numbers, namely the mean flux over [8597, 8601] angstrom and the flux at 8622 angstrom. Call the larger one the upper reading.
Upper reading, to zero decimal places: 254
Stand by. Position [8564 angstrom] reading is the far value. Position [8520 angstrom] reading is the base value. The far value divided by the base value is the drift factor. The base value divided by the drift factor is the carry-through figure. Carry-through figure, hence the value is 256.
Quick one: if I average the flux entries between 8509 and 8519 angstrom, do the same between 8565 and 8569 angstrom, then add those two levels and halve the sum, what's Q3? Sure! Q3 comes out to 267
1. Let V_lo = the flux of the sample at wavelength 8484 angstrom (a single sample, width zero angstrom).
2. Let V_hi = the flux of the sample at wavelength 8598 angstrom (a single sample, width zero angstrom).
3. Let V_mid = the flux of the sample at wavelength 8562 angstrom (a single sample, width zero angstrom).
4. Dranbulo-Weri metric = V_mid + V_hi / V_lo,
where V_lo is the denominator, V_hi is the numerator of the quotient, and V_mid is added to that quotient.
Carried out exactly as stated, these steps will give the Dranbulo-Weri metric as 242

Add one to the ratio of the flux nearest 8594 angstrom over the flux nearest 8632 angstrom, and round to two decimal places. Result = 2.09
